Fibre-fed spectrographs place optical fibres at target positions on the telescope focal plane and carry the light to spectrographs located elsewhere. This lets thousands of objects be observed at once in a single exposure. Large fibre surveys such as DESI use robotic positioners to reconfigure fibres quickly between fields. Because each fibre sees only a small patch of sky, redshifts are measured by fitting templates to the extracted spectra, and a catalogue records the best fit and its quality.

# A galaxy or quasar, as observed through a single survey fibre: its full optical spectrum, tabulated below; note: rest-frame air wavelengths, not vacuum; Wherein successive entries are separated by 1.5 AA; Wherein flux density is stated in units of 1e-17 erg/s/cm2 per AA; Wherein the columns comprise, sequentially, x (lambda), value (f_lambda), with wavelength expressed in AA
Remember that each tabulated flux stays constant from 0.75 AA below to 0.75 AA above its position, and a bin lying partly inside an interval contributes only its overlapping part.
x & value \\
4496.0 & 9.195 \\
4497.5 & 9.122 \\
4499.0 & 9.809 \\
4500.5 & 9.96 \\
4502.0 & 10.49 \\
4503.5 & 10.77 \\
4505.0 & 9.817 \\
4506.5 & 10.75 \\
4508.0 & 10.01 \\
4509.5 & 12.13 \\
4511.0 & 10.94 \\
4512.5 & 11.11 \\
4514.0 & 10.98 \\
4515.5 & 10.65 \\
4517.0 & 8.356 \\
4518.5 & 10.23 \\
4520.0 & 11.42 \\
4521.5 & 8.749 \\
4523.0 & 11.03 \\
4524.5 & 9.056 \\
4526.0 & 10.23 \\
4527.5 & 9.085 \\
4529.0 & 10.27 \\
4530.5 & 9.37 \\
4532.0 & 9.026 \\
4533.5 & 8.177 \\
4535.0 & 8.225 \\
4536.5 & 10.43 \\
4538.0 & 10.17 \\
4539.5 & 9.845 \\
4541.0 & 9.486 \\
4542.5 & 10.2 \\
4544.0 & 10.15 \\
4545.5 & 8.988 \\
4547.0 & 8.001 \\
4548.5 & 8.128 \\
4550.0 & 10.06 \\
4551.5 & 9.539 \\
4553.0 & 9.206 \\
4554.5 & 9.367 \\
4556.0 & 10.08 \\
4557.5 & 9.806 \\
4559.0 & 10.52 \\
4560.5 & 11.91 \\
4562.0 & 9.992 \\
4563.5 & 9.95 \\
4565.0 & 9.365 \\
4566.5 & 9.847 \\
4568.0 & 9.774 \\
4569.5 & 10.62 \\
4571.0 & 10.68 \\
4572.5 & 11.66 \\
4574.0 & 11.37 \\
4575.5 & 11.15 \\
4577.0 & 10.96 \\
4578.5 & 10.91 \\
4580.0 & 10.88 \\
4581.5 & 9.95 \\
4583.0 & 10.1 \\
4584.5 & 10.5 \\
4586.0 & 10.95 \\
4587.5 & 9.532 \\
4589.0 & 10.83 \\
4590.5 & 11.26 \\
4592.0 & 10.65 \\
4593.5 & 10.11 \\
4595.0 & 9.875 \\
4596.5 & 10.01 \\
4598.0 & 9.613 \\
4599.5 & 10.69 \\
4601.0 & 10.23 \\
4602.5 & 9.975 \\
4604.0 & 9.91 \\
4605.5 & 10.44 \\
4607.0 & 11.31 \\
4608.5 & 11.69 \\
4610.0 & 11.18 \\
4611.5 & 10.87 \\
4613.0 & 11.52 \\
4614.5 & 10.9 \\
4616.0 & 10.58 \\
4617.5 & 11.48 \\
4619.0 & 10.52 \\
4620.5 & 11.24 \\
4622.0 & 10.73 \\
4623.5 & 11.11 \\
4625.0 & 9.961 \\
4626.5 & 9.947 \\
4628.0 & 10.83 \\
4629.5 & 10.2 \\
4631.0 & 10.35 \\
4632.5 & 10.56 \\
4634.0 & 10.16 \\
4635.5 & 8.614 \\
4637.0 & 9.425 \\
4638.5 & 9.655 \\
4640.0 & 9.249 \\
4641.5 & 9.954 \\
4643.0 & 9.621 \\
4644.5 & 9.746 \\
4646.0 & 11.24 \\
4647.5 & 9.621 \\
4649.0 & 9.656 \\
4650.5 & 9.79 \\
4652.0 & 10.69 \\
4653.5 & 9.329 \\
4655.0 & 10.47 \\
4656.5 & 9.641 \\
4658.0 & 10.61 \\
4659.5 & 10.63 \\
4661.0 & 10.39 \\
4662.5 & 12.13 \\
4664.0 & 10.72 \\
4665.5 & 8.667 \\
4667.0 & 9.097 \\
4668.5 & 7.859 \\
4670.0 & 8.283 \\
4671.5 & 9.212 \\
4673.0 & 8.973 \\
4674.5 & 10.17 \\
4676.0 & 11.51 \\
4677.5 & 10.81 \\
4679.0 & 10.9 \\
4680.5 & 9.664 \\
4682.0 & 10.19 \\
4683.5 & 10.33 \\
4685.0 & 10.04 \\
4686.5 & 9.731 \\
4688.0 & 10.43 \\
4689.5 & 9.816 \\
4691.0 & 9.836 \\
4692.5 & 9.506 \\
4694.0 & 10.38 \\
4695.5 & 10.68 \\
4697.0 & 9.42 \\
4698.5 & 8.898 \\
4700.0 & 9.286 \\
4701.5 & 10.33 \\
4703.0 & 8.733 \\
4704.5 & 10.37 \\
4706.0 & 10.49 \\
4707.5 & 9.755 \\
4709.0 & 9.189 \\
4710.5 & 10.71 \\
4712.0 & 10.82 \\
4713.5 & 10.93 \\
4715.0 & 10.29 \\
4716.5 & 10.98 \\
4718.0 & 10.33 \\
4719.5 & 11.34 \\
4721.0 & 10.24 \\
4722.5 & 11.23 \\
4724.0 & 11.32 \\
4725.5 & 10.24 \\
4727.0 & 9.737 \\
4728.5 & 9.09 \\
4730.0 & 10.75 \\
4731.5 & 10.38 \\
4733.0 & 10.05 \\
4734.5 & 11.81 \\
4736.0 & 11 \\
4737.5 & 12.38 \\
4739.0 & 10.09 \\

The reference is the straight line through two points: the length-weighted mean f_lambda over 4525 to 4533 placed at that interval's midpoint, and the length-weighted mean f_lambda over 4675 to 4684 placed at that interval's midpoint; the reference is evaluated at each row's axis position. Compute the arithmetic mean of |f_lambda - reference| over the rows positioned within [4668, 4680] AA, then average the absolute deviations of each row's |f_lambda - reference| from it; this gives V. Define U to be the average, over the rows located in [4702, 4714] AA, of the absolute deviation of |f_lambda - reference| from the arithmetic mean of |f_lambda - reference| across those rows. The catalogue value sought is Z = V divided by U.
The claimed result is 1.14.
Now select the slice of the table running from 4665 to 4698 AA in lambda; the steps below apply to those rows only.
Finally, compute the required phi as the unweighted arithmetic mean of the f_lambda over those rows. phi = 9.8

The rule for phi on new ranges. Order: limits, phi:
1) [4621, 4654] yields 10.0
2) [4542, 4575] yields 10.0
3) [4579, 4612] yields 10.5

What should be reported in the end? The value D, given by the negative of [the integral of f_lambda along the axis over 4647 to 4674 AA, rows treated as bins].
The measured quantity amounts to -264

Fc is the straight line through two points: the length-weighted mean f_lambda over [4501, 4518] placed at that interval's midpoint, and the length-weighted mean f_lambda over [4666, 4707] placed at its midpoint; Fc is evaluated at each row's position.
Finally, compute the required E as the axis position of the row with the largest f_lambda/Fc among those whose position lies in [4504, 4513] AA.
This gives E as 4509.5 AA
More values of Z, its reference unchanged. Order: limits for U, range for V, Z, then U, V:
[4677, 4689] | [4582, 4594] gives 1.39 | 0.2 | 0.32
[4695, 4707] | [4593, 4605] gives 0.23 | 0.7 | 0.16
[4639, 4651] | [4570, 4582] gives 2.38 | 0.1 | 0.35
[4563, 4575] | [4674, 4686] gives 0.42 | 0.5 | 0.23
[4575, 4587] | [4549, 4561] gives 1.15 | 0.4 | 0.44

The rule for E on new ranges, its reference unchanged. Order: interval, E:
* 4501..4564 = 4560.5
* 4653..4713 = 4662.5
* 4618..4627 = 4620.5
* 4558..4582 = 4560.5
